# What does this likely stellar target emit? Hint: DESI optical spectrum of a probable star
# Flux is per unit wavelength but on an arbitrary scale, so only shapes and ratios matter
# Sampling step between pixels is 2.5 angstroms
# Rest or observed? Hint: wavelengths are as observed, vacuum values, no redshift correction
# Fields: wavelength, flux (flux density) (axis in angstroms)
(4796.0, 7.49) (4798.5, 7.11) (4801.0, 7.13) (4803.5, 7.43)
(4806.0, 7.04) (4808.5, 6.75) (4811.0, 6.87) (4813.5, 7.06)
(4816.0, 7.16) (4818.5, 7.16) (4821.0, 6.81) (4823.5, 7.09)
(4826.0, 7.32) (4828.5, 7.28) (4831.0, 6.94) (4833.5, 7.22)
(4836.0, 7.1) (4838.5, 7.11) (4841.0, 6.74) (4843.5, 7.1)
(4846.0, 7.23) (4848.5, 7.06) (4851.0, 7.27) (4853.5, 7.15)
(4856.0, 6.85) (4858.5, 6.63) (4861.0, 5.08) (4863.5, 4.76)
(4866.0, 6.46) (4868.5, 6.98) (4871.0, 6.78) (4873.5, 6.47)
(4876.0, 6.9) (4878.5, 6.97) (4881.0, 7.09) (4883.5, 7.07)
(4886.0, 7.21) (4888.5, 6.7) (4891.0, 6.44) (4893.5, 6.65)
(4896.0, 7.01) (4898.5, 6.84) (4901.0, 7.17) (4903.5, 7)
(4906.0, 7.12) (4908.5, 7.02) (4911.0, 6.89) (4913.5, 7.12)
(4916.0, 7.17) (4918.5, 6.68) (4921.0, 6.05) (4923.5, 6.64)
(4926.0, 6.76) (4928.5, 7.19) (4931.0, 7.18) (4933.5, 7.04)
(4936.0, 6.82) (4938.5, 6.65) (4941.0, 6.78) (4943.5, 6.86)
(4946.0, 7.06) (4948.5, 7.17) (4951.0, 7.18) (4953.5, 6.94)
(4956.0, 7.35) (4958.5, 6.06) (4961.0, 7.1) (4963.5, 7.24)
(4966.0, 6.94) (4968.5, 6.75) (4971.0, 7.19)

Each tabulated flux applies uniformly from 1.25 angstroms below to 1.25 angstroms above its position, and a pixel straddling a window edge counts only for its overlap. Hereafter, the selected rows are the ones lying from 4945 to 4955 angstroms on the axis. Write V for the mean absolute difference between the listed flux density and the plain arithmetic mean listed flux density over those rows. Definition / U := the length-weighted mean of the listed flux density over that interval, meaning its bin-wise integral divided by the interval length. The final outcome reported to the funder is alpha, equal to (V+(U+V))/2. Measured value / 3.63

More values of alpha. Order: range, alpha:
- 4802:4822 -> 3.69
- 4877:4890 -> 3.64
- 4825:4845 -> 3.68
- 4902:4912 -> 3.57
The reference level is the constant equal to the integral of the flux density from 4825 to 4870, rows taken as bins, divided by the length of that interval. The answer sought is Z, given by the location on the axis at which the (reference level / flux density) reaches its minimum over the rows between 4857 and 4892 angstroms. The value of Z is 4886.0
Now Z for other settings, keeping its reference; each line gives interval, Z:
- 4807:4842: 4826.0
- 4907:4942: 4928.5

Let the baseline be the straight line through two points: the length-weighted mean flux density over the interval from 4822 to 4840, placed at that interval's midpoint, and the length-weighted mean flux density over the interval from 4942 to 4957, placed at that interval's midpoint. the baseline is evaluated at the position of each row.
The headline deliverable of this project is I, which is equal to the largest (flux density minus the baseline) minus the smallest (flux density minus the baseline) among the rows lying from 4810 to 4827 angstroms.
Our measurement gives 0.5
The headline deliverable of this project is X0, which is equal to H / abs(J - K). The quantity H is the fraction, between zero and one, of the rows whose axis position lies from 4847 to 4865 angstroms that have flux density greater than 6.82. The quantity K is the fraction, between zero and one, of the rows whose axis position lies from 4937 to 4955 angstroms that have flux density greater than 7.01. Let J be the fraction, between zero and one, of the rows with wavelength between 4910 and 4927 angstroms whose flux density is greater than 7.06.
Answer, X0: 4.00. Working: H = 0.57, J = 0.3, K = 0.43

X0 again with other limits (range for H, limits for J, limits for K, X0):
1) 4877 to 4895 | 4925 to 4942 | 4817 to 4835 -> 1.33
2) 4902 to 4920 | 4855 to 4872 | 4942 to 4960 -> 1.50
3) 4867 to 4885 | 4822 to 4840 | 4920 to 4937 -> 1.67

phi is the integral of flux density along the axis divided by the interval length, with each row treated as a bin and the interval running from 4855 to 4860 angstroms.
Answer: 6.7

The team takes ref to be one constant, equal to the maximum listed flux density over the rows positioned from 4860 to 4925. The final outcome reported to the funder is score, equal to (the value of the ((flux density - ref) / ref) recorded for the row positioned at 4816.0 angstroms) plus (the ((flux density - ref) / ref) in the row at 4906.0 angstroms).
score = -0.02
